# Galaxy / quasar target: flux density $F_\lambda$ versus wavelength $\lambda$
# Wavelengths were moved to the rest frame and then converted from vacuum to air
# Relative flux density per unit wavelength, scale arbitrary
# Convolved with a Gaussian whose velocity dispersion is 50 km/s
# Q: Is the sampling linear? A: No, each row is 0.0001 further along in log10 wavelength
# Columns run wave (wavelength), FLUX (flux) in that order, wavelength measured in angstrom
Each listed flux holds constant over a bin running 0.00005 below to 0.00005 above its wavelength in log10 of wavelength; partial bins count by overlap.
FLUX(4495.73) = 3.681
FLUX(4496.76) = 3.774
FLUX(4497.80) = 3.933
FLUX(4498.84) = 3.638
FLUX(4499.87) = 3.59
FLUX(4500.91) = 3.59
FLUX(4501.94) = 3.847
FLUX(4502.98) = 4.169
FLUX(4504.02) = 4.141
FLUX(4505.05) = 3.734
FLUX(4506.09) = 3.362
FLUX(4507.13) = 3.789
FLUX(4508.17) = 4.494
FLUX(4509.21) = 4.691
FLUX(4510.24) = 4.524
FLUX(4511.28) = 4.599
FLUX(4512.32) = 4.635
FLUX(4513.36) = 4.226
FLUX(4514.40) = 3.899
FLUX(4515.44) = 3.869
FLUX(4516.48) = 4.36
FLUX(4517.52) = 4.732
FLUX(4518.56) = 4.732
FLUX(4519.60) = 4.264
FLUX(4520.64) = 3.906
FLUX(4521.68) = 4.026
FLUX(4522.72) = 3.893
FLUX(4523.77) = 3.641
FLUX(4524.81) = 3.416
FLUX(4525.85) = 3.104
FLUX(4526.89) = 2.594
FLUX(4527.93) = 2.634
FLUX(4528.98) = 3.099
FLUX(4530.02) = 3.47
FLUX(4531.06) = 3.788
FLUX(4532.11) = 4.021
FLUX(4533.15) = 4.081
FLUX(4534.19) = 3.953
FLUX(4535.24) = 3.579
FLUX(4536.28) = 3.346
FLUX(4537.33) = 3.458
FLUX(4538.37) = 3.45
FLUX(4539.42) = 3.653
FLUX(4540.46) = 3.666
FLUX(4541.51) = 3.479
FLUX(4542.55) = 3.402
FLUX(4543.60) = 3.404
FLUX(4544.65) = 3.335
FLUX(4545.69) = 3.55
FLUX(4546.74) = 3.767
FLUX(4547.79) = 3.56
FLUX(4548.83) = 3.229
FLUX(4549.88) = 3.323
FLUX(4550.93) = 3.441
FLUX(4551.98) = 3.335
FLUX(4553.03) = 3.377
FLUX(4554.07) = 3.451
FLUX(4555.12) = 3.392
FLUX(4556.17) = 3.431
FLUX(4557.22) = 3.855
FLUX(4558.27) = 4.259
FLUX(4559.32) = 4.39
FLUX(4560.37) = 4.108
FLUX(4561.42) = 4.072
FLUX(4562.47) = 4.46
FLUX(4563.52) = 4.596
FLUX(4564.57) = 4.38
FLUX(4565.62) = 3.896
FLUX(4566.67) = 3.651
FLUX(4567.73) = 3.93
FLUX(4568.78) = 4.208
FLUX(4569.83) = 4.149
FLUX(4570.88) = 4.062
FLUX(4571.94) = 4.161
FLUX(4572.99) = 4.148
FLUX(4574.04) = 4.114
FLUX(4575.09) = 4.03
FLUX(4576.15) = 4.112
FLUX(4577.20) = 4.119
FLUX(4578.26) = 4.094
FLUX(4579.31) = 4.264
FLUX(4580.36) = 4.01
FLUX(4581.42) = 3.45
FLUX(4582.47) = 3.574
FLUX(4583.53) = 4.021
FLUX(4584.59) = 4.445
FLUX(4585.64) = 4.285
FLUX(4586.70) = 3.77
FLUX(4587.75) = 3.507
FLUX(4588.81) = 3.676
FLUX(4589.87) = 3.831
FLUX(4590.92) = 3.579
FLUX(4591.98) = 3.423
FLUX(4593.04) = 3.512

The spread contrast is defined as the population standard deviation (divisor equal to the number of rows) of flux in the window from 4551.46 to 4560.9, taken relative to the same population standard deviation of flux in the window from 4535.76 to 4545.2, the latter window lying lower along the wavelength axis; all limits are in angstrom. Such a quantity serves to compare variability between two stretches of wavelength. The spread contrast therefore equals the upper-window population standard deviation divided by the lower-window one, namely 3.5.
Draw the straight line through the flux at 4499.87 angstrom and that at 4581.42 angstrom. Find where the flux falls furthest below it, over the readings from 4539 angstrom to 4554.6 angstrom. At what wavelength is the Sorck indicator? 4548.83 angstrom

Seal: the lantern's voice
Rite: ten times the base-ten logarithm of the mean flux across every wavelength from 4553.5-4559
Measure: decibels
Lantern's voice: 5.7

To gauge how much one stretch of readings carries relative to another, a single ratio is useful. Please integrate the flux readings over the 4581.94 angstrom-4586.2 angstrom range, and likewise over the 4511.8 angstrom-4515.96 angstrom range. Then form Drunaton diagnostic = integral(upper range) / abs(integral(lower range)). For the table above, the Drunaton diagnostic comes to 1.00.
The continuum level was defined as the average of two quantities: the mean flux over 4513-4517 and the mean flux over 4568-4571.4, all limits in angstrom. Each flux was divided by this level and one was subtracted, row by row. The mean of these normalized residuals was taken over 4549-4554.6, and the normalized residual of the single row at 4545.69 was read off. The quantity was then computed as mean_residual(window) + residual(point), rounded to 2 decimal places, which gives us -0.31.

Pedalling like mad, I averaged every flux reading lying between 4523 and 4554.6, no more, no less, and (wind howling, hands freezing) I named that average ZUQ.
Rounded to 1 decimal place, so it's 3.5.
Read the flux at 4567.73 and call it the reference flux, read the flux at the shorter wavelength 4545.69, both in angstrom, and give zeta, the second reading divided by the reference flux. 0.90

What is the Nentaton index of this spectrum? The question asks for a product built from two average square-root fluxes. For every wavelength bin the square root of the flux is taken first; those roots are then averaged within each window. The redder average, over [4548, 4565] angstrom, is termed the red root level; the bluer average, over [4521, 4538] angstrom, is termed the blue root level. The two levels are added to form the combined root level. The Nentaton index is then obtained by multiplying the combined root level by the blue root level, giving 7.14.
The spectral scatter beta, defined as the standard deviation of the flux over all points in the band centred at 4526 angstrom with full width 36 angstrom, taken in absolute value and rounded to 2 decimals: 0.56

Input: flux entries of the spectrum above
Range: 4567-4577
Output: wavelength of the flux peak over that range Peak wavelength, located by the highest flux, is 4568.78 angstrom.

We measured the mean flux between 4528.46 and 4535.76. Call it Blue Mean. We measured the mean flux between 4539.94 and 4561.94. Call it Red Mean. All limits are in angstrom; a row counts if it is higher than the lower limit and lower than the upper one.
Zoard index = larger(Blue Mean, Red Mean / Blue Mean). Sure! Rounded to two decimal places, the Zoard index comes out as 3.71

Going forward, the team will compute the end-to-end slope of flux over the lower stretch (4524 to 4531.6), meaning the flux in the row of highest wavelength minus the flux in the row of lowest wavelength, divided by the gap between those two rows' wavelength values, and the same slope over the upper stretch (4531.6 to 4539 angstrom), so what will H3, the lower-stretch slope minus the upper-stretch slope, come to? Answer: 0.15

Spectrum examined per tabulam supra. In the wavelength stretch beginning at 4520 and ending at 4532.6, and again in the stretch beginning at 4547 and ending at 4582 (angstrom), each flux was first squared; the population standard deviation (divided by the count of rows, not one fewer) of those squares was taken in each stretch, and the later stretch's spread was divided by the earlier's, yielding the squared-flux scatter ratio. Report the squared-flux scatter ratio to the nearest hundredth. 0.90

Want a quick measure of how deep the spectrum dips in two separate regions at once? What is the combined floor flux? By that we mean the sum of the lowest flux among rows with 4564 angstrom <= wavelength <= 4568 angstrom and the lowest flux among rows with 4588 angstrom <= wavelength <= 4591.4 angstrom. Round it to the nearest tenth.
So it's 7.2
